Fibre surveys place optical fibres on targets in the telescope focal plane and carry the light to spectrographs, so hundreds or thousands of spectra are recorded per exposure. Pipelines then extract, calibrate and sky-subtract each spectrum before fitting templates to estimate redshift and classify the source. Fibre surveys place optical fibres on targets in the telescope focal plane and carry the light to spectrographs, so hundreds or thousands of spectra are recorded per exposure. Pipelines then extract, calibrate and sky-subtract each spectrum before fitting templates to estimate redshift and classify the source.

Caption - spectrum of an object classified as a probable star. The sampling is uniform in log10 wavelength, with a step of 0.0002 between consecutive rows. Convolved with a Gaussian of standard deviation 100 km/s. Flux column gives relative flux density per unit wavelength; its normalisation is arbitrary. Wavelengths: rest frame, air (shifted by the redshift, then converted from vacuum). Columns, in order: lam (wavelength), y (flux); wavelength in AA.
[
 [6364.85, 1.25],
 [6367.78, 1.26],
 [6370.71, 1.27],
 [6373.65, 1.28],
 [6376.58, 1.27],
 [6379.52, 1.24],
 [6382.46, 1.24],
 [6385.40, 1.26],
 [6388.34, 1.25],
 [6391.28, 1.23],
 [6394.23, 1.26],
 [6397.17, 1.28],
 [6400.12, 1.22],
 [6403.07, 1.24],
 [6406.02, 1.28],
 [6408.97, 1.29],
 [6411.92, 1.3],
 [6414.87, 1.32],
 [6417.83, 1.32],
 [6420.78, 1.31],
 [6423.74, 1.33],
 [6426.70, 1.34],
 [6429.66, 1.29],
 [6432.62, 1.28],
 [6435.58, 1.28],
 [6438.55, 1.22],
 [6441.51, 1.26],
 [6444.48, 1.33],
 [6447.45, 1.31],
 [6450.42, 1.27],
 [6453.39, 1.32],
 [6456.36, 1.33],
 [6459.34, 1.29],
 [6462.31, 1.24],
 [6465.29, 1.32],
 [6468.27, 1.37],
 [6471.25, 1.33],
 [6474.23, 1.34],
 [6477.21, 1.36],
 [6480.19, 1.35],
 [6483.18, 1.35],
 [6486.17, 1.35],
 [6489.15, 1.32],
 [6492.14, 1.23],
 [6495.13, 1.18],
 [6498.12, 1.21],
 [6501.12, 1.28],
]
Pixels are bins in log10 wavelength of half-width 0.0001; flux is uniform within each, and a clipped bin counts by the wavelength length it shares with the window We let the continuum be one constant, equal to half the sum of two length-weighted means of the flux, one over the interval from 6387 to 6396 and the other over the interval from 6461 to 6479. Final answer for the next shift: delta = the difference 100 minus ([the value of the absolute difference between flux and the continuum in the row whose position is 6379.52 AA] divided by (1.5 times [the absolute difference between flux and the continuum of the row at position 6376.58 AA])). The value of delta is 98.2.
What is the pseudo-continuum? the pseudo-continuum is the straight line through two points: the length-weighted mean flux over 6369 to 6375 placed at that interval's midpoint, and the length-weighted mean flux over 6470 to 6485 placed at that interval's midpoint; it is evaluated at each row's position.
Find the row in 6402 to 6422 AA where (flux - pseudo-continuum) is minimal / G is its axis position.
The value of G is 6403.07 AA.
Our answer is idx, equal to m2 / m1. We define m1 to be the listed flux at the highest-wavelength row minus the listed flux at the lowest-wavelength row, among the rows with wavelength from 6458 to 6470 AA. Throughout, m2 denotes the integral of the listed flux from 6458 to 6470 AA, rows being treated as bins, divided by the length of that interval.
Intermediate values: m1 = 0.080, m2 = 1.31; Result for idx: 16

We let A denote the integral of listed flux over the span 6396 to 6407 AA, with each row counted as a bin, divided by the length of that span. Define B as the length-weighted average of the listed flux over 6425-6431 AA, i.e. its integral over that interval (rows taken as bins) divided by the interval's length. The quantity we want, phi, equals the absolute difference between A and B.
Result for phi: 0.063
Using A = 1.25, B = 1.32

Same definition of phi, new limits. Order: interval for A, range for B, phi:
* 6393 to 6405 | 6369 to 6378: 0.023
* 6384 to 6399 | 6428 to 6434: 0.032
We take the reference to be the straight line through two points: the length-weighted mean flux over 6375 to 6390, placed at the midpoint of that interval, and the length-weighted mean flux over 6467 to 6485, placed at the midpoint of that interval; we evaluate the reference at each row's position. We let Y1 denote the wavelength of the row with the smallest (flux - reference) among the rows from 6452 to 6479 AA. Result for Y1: 6462.31 AA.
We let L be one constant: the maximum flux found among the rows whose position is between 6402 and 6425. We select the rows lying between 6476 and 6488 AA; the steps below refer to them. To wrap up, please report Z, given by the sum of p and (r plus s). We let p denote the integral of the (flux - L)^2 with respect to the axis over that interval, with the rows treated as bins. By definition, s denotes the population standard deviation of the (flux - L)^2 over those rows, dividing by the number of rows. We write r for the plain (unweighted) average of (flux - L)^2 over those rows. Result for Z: 0.01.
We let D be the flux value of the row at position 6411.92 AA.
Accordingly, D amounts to 1.3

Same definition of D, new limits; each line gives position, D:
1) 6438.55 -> 1.22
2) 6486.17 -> 1.35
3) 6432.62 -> 1.28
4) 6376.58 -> 1.27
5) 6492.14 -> 1.23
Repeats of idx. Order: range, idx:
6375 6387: -125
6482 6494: -11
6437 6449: 14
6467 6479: -135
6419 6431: -66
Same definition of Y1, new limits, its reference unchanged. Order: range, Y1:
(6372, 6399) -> 6391.28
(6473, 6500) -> 6495.13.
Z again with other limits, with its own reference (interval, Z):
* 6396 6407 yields 0.08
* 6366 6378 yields 0.05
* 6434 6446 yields 0.07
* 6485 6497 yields 0.12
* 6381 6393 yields 0.10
